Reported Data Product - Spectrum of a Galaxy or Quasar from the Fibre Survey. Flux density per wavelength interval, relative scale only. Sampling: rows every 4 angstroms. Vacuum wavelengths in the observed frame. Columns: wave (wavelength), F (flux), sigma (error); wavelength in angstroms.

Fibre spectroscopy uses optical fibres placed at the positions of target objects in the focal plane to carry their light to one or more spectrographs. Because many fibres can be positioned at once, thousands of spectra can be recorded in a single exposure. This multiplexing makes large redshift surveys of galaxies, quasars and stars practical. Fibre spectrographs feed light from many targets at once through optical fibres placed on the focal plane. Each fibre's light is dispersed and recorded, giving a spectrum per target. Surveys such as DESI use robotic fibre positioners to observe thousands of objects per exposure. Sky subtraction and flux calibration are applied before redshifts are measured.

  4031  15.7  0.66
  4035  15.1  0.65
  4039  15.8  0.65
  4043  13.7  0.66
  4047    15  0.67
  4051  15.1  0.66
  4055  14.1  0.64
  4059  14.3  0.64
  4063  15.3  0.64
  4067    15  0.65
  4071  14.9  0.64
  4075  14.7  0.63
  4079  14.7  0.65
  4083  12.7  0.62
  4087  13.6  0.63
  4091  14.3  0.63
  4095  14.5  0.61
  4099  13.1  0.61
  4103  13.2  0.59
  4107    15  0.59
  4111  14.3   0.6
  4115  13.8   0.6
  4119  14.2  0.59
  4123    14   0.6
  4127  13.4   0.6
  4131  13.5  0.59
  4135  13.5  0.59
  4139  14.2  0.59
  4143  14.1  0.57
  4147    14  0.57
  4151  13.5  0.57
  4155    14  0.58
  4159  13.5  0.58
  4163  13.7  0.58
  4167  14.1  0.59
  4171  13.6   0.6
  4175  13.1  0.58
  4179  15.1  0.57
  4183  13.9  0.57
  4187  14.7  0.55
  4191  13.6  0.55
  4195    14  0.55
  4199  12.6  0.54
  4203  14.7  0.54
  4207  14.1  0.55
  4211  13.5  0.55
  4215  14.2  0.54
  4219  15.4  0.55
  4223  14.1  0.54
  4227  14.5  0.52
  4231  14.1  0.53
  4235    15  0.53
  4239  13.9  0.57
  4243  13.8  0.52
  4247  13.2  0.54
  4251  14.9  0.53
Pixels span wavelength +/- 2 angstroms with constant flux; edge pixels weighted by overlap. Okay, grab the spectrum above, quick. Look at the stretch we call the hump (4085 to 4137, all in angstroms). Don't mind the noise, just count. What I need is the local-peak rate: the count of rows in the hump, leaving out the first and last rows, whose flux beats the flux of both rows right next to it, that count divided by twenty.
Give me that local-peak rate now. 0.15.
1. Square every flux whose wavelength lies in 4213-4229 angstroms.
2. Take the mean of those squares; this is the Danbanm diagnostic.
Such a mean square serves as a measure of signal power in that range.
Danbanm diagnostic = 212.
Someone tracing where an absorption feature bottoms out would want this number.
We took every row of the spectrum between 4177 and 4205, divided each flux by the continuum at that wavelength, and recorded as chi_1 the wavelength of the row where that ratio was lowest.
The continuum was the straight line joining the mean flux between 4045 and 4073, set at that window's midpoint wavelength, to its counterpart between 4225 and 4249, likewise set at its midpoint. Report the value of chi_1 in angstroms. 4199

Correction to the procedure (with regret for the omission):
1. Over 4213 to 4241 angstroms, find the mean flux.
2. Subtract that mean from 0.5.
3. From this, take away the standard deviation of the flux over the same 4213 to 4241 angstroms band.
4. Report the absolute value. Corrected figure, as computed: 14.5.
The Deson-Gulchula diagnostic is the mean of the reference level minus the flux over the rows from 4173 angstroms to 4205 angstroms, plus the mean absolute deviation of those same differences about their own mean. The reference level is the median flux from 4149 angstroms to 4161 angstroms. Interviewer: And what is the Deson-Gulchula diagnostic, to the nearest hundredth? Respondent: 0.20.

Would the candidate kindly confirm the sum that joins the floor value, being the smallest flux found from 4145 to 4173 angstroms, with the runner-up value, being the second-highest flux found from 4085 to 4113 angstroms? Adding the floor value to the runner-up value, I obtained 28.0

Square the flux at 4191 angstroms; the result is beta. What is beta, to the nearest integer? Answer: 185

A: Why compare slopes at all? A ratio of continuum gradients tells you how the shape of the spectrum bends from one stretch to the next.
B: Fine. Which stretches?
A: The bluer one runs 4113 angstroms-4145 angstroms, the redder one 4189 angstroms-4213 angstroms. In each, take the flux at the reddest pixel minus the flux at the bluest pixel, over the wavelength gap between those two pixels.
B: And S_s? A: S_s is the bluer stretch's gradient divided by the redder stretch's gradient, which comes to -2.1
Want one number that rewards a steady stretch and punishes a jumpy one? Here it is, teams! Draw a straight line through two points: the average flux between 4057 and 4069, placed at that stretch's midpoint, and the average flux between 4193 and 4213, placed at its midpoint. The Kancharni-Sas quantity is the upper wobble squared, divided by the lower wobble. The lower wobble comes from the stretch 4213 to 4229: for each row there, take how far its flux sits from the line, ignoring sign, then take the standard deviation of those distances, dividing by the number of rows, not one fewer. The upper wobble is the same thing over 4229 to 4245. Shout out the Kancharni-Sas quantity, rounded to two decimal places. 0.41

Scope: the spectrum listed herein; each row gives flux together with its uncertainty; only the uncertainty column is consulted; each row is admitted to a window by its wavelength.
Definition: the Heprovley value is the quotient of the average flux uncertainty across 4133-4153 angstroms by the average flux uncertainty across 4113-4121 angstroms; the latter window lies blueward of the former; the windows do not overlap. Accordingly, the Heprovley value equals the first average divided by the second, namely 0.97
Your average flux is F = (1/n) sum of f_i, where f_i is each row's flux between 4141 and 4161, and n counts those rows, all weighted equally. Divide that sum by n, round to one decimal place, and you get 13.8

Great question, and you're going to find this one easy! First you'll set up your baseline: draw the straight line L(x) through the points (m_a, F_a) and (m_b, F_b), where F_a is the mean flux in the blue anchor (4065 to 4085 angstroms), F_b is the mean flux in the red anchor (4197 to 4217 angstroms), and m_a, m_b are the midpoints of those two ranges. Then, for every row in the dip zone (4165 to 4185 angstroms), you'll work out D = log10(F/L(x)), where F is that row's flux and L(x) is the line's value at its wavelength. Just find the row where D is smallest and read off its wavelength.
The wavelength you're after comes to 4175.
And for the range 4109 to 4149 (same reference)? 4127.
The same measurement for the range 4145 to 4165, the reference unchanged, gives 4151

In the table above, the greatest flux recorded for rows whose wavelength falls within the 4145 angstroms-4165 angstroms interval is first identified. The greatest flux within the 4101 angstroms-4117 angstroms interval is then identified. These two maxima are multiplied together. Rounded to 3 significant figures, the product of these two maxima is 210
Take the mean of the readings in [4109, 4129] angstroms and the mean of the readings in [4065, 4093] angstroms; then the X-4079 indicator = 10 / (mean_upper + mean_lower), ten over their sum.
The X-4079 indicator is 0.354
